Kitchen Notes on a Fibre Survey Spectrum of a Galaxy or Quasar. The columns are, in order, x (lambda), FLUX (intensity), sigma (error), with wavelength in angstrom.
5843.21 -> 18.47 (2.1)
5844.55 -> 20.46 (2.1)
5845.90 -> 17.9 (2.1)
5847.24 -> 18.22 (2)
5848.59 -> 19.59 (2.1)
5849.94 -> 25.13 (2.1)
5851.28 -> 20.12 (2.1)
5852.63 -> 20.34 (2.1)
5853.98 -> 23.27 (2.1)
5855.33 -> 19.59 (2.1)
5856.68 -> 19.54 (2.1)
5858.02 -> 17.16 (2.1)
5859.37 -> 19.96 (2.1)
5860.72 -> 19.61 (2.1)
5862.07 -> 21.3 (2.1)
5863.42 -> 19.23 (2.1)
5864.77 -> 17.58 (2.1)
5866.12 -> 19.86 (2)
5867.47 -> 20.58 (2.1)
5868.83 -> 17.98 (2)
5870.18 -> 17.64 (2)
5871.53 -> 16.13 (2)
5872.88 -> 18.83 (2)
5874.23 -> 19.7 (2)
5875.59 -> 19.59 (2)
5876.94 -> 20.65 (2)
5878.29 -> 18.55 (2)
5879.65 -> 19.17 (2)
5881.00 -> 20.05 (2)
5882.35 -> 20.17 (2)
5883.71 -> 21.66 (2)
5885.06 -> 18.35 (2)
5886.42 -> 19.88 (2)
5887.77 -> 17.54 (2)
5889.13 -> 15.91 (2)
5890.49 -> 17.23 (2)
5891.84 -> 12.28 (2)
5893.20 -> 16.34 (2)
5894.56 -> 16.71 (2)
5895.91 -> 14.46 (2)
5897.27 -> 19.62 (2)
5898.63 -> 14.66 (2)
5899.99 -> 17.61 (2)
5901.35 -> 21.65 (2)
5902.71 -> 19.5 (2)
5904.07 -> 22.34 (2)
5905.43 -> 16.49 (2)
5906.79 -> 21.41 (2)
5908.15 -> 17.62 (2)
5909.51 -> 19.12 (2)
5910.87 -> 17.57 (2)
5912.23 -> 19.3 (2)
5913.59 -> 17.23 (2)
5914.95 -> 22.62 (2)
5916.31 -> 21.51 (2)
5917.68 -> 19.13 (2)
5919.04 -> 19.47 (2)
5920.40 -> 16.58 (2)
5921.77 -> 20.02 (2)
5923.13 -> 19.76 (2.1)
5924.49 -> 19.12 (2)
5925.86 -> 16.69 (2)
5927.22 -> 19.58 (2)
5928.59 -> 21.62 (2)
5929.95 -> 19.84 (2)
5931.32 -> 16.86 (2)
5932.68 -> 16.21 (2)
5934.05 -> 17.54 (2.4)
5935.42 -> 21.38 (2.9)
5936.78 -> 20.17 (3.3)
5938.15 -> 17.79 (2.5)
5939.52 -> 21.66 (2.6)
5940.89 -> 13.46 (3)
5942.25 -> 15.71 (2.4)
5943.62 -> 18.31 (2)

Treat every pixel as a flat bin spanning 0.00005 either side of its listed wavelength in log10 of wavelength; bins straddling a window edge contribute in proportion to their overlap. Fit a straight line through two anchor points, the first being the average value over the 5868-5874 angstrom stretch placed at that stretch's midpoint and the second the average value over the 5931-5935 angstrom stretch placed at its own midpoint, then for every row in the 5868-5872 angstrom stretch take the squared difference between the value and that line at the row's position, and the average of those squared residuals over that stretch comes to 1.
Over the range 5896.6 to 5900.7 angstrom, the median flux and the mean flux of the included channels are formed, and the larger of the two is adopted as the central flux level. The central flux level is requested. 17.6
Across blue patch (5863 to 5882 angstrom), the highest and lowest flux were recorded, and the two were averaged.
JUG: 18.4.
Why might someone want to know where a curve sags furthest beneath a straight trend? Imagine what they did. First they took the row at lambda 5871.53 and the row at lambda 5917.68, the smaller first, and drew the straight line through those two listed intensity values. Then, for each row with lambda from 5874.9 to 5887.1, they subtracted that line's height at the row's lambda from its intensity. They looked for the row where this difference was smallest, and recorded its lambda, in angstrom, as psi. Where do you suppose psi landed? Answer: 5885.06 angstrom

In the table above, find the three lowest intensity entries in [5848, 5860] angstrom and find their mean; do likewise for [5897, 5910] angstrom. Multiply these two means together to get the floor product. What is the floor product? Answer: 305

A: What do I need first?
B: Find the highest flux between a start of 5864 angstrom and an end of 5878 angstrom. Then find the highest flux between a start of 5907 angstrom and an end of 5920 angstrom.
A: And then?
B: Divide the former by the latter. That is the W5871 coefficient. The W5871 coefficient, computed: 0.91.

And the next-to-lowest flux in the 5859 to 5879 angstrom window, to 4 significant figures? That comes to 17.58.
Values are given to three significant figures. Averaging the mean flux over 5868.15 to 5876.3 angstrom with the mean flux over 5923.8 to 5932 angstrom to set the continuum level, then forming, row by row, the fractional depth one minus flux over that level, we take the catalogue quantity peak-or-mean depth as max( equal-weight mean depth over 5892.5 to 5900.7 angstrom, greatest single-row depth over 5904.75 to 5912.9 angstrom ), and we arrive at 0.115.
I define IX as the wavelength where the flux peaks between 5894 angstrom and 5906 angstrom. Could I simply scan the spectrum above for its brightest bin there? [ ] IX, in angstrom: 5904.07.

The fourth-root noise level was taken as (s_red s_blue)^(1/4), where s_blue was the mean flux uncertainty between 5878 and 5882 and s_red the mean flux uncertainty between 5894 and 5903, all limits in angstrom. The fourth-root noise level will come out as 1.41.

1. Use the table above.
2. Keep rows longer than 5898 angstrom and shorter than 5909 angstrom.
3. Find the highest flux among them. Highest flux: 22.34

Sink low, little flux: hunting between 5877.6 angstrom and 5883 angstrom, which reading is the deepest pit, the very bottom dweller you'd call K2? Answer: 18.55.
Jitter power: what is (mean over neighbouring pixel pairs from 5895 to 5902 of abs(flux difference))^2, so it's 18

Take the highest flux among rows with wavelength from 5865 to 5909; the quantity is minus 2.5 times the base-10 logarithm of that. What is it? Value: -3.37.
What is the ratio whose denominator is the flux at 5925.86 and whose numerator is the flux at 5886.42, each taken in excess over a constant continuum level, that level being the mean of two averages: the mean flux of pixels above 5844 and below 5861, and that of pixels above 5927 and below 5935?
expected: -0.2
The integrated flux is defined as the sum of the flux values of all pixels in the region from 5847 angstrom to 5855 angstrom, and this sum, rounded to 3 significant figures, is 127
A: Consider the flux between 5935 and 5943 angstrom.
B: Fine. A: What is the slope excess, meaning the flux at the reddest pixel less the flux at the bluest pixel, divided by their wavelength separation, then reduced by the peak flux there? -22.5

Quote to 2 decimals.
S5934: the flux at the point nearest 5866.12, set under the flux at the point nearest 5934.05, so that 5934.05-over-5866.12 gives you 0.88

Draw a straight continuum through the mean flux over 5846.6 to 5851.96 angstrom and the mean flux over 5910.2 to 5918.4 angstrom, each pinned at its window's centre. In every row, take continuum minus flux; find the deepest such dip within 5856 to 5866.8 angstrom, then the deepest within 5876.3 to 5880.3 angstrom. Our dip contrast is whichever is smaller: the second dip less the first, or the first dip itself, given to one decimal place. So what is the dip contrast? -1.8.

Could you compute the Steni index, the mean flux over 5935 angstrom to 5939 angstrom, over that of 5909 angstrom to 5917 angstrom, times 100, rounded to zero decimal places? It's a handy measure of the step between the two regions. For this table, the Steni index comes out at 101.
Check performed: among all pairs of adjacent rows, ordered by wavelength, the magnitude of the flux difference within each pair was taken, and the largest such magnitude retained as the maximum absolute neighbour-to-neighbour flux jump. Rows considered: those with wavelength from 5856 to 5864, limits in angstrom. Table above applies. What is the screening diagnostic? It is 2.80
